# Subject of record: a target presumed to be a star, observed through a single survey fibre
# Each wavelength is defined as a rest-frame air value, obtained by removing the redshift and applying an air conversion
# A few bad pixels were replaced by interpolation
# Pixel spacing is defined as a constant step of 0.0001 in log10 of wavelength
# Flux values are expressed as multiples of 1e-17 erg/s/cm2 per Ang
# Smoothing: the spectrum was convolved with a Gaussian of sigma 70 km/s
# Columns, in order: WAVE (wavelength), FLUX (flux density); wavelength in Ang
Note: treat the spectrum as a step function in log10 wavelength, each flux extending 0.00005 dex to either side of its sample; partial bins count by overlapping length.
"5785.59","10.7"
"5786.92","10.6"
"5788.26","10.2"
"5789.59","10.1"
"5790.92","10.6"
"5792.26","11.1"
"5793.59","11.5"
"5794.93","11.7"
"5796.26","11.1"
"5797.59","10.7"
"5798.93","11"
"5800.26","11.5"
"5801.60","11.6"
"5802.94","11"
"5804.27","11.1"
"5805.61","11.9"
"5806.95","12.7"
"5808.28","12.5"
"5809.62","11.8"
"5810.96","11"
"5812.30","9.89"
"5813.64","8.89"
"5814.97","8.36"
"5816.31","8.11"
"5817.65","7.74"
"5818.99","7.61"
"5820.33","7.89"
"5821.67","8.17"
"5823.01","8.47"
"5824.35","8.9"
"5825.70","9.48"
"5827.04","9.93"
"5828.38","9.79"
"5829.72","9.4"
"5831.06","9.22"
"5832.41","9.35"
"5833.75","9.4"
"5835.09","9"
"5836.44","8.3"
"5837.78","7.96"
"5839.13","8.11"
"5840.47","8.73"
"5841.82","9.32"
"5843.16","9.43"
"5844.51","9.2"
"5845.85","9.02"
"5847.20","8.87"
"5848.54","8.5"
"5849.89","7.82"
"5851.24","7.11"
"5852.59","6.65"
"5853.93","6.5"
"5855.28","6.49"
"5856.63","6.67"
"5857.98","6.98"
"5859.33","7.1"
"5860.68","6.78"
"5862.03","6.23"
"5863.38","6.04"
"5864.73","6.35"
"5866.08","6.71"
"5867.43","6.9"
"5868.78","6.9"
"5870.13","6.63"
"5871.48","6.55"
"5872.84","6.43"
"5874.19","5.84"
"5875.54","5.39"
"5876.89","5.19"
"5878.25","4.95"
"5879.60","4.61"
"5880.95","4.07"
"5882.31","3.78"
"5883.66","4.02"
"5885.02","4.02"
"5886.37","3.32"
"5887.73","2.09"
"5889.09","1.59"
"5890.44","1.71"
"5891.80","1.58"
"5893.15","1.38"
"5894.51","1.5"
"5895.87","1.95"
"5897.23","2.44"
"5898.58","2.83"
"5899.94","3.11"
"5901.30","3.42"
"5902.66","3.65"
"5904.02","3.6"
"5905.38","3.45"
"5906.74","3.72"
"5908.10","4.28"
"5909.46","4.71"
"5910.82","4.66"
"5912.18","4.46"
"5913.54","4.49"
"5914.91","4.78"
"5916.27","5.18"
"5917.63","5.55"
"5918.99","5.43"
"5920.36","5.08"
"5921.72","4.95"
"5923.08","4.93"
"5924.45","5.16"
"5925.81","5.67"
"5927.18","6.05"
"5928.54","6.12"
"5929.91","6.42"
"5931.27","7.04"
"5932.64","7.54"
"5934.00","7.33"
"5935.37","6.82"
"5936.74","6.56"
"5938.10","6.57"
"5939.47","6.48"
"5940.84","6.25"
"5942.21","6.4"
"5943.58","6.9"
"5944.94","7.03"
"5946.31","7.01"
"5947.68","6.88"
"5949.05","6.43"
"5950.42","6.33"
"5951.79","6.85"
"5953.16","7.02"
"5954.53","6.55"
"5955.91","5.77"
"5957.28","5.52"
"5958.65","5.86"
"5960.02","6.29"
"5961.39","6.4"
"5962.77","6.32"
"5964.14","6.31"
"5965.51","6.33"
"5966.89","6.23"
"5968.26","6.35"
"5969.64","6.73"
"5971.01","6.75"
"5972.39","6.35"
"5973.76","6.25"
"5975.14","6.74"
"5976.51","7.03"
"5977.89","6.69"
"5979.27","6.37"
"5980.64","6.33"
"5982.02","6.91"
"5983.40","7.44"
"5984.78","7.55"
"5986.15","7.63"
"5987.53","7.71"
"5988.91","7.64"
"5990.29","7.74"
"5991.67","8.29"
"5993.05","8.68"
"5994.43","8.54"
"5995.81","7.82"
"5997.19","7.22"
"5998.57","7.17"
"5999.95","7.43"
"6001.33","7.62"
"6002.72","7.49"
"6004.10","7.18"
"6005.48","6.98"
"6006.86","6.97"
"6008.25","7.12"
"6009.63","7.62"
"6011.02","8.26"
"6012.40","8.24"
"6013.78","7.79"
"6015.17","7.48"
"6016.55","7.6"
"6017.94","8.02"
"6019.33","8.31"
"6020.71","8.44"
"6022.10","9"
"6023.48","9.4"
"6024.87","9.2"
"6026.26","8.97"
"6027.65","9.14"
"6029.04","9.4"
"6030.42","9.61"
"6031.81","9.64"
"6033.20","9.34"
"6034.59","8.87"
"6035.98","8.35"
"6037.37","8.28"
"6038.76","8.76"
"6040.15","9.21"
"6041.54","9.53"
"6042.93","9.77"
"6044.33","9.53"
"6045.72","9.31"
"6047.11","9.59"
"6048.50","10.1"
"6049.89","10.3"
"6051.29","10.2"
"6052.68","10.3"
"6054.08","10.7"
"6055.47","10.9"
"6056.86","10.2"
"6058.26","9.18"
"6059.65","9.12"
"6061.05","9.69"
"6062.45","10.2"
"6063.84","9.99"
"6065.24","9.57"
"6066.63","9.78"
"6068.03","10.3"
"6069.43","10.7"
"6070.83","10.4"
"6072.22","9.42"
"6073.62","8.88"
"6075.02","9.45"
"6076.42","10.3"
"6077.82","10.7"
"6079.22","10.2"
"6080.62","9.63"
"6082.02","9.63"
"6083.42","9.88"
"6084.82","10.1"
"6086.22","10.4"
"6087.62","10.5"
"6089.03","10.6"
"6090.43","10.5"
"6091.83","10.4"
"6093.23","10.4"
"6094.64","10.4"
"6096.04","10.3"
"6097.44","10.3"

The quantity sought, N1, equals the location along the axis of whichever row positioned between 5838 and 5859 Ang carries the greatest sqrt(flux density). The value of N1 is 5843.16 Ang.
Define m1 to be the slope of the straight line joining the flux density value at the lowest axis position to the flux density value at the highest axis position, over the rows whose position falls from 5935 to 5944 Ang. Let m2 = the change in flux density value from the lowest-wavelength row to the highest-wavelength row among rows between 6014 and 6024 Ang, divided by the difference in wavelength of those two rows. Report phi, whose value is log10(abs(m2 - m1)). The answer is -0.66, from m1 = 0.01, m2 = 0.2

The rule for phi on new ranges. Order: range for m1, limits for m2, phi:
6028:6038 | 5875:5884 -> -1.47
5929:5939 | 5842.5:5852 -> -0.52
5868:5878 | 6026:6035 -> -0.70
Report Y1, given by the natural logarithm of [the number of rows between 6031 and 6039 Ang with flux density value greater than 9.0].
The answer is 0.7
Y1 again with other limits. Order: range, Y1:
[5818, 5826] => 0.0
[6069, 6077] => 1.6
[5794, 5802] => 1.8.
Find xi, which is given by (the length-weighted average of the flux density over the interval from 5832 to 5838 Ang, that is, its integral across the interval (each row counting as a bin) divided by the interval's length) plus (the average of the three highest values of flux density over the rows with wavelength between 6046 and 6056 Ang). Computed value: 19.5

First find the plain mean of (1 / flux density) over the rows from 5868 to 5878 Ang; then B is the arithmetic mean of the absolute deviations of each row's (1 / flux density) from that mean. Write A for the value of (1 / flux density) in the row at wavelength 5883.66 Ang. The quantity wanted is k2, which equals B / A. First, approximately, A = 0.25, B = 0.0158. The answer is 0.063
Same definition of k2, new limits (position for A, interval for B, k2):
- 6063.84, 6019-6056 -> 0.060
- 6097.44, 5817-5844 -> 0.086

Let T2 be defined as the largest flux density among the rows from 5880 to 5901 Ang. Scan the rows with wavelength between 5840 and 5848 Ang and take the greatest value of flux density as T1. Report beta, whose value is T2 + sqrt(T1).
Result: 7.1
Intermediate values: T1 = 9.43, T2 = 4.07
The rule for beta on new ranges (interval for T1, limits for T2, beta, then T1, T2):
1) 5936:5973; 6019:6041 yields 12.3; 7.03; 9.64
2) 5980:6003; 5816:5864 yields 12.9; 8.68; 9.93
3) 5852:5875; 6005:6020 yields 11.0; 7.1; 8.31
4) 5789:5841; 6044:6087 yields 14.5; 12.7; 10.9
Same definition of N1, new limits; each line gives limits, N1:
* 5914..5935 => 5932.64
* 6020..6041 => 6031.81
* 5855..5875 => 5859.33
